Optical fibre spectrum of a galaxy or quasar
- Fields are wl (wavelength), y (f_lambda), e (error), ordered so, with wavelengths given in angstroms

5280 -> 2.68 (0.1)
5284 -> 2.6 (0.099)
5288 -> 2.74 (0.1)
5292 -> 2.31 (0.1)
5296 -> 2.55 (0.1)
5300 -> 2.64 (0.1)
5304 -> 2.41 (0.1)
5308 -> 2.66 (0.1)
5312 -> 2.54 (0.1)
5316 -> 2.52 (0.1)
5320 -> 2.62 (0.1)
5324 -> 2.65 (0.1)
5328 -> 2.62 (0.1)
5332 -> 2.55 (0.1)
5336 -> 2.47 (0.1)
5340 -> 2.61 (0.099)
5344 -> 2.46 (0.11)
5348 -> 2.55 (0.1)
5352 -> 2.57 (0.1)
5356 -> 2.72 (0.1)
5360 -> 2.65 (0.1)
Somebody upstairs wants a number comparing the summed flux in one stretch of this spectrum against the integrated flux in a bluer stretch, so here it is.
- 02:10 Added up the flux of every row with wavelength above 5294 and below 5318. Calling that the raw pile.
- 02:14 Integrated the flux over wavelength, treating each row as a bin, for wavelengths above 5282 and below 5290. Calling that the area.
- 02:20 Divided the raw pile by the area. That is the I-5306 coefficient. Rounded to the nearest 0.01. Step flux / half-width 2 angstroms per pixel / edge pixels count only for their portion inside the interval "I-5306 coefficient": 0.72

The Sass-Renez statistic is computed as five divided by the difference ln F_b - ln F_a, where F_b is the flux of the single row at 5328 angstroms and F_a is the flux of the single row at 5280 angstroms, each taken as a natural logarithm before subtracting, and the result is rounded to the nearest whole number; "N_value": -221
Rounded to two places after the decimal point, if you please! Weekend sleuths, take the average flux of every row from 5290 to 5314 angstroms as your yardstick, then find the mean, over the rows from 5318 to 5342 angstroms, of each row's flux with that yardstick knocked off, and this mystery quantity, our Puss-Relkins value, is 0.07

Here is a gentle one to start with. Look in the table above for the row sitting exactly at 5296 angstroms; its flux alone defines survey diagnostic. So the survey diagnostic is 2.55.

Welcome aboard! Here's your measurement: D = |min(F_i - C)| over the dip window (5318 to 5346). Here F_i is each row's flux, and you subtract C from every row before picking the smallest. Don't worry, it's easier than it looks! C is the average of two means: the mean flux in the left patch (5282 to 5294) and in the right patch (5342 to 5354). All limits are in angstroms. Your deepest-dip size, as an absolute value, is 0.08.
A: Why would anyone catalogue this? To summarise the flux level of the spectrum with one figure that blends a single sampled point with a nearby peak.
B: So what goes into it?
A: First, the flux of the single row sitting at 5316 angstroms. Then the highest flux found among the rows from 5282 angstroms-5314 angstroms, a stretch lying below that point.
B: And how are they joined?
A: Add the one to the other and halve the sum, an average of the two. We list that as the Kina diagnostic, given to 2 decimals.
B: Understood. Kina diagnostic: 2.63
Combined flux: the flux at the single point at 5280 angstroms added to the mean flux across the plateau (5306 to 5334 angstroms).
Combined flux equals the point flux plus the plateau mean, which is 5.27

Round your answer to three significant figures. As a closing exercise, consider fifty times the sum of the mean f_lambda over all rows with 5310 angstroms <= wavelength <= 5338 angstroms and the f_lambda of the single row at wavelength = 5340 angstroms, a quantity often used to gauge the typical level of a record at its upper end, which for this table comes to 259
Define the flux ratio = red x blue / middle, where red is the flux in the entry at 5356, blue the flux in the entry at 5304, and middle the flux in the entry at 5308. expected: 2.46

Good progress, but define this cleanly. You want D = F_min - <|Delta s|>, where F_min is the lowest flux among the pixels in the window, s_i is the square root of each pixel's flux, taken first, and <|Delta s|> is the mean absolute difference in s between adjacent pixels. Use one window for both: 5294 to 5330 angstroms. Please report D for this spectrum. 2.38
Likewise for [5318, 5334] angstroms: 2.54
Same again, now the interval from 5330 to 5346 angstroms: 2.42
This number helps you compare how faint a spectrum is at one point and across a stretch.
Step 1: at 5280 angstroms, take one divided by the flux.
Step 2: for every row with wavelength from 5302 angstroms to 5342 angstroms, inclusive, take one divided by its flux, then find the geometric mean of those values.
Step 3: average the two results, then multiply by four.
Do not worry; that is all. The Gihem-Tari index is 1.53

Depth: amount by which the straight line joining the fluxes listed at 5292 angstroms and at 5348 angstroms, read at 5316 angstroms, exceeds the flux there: -0.11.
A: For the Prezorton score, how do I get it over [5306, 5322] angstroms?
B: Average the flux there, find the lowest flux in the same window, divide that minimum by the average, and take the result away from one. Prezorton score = 0.025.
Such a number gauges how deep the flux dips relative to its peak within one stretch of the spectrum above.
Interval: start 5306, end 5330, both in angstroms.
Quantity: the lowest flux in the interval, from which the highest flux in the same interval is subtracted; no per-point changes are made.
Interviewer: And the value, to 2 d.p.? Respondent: -0.14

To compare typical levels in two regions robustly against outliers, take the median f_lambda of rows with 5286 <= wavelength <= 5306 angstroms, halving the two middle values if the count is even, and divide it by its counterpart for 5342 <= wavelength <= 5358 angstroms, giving 1.00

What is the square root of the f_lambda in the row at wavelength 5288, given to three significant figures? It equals 1.66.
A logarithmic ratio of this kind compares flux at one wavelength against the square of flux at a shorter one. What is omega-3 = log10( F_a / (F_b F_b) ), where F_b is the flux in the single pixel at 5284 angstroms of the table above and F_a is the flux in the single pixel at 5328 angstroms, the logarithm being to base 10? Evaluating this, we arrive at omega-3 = -0.412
